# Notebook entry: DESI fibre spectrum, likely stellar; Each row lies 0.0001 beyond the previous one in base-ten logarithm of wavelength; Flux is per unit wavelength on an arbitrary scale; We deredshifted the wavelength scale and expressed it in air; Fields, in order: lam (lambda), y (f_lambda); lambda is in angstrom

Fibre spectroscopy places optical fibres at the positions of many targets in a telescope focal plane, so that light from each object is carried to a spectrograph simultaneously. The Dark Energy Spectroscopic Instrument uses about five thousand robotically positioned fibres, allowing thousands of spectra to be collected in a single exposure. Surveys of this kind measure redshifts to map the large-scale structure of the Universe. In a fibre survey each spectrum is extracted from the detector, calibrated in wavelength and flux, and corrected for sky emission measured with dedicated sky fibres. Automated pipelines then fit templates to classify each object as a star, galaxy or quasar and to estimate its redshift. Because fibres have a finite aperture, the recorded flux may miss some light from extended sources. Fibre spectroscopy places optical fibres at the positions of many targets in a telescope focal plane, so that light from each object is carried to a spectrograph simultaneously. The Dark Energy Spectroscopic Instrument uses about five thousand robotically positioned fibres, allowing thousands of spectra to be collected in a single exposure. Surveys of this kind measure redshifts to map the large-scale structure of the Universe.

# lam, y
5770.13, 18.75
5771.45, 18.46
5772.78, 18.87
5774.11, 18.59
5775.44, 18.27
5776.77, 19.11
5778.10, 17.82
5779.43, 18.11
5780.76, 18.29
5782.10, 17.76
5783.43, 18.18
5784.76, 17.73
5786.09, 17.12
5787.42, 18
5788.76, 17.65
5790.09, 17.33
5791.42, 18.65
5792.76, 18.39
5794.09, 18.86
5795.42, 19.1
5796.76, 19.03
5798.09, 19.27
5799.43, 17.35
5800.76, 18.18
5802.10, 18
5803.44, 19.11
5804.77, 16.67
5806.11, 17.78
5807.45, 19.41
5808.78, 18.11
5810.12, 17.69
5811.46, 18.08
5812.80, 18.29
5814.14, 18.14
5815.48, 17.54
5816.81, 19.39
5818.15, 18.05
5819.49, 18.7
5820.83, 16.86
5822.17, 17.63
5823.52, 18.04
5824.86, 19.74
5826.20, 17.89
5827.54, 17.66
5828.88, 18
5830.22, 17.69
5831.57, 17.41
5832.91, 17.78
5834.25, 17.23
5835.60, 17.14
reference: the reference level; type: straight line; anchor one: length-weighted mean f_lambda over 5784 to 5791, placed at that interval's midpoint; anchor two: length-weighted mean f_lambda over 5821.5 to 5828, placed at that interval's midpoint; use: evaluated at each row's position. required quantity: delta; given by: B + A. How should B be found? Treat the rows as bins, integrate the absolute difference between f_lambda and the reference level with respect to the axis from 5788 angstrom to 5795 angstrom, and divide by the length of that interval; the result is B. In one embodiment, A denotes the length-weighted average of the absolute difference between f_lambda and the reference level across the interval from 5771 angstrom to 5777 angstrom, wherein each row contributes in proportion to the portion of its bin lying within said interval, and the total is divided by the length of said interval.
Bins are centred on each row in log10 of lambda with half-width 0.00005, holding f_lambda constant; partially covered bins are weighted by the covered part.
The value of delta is 1.86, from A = 1.21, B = 0.65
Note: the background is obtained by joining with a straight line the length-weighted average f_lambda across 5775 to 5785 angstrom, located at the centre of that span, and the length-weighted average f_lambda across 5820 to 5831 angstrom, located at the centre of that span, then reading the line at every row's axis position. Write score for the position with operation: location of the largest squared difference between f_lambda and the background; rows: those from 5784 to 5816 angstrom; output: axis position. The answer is 5807.45 angstrom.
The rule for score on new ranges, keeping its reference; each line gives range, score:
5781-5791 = 5786.09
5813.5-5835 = 5824.86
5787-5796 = 5795.42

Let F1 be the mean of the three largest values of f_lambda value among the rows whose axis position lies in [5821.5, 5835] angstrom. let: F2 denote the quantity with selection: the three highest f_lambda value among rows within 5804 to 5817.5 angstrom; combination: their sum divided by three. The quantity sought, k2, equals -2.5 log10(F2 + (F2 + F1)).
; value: -4.38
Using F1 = 18.6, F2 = 19.0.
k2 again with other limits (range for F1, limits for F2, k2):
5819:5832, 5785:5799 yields -4.39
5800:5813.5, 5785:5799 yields -4.39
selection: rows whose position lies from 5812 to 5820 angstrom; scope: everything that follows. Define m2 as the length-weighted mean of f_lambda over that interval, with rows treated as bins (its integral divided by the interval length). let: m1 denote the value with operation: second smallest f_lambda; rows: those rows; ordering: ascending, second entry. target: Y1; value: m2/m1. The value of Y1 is 1.02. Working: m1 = 18.05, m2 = 18.35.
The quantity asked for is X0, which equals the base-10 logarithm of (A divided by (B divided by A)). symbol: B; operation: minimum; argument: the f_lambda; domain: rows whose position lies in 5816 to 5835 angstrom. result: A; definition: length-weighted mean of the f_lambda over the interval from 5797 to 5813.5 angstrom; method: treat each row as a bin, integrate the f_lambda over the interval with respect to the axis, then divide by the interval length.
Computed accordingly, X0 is 1.29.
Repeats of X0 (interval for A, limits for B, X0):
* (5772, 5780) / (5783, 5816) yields 1.31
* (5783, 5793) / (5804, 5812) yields 1.28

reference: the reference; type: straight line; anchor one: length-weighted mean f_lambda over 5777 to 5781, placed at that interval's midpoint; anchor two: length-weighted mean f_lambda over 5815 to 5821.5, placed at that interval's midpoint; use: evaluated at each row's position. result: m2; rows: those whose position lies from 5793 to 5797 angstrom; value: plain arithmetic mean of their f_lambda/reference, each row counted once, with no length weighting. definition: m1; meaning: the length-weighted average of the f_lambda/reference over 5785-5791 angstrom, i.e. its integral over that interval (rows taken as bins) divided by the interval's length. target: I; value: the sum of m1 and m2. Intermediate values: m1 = 0.97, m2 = 1.05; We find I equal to 2.015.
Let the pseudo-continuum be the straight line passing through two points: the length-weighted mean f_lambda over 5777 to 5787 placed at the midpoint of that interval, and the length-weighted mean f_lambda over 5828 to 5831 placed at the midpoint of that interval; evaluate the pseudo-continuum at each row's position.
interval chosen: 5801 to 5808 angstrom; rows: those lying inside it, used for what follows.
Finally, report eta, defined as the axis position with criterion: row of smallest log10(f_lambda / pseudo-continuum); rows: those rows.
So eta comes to 5804.77 angstrom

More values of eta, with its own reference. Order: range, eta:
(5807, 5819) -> 5815.48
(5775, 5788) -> 5786.09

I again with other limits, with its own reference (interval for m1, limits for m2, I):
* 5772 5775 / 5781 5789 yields 2.004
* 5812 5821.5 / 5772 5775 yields 2.030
